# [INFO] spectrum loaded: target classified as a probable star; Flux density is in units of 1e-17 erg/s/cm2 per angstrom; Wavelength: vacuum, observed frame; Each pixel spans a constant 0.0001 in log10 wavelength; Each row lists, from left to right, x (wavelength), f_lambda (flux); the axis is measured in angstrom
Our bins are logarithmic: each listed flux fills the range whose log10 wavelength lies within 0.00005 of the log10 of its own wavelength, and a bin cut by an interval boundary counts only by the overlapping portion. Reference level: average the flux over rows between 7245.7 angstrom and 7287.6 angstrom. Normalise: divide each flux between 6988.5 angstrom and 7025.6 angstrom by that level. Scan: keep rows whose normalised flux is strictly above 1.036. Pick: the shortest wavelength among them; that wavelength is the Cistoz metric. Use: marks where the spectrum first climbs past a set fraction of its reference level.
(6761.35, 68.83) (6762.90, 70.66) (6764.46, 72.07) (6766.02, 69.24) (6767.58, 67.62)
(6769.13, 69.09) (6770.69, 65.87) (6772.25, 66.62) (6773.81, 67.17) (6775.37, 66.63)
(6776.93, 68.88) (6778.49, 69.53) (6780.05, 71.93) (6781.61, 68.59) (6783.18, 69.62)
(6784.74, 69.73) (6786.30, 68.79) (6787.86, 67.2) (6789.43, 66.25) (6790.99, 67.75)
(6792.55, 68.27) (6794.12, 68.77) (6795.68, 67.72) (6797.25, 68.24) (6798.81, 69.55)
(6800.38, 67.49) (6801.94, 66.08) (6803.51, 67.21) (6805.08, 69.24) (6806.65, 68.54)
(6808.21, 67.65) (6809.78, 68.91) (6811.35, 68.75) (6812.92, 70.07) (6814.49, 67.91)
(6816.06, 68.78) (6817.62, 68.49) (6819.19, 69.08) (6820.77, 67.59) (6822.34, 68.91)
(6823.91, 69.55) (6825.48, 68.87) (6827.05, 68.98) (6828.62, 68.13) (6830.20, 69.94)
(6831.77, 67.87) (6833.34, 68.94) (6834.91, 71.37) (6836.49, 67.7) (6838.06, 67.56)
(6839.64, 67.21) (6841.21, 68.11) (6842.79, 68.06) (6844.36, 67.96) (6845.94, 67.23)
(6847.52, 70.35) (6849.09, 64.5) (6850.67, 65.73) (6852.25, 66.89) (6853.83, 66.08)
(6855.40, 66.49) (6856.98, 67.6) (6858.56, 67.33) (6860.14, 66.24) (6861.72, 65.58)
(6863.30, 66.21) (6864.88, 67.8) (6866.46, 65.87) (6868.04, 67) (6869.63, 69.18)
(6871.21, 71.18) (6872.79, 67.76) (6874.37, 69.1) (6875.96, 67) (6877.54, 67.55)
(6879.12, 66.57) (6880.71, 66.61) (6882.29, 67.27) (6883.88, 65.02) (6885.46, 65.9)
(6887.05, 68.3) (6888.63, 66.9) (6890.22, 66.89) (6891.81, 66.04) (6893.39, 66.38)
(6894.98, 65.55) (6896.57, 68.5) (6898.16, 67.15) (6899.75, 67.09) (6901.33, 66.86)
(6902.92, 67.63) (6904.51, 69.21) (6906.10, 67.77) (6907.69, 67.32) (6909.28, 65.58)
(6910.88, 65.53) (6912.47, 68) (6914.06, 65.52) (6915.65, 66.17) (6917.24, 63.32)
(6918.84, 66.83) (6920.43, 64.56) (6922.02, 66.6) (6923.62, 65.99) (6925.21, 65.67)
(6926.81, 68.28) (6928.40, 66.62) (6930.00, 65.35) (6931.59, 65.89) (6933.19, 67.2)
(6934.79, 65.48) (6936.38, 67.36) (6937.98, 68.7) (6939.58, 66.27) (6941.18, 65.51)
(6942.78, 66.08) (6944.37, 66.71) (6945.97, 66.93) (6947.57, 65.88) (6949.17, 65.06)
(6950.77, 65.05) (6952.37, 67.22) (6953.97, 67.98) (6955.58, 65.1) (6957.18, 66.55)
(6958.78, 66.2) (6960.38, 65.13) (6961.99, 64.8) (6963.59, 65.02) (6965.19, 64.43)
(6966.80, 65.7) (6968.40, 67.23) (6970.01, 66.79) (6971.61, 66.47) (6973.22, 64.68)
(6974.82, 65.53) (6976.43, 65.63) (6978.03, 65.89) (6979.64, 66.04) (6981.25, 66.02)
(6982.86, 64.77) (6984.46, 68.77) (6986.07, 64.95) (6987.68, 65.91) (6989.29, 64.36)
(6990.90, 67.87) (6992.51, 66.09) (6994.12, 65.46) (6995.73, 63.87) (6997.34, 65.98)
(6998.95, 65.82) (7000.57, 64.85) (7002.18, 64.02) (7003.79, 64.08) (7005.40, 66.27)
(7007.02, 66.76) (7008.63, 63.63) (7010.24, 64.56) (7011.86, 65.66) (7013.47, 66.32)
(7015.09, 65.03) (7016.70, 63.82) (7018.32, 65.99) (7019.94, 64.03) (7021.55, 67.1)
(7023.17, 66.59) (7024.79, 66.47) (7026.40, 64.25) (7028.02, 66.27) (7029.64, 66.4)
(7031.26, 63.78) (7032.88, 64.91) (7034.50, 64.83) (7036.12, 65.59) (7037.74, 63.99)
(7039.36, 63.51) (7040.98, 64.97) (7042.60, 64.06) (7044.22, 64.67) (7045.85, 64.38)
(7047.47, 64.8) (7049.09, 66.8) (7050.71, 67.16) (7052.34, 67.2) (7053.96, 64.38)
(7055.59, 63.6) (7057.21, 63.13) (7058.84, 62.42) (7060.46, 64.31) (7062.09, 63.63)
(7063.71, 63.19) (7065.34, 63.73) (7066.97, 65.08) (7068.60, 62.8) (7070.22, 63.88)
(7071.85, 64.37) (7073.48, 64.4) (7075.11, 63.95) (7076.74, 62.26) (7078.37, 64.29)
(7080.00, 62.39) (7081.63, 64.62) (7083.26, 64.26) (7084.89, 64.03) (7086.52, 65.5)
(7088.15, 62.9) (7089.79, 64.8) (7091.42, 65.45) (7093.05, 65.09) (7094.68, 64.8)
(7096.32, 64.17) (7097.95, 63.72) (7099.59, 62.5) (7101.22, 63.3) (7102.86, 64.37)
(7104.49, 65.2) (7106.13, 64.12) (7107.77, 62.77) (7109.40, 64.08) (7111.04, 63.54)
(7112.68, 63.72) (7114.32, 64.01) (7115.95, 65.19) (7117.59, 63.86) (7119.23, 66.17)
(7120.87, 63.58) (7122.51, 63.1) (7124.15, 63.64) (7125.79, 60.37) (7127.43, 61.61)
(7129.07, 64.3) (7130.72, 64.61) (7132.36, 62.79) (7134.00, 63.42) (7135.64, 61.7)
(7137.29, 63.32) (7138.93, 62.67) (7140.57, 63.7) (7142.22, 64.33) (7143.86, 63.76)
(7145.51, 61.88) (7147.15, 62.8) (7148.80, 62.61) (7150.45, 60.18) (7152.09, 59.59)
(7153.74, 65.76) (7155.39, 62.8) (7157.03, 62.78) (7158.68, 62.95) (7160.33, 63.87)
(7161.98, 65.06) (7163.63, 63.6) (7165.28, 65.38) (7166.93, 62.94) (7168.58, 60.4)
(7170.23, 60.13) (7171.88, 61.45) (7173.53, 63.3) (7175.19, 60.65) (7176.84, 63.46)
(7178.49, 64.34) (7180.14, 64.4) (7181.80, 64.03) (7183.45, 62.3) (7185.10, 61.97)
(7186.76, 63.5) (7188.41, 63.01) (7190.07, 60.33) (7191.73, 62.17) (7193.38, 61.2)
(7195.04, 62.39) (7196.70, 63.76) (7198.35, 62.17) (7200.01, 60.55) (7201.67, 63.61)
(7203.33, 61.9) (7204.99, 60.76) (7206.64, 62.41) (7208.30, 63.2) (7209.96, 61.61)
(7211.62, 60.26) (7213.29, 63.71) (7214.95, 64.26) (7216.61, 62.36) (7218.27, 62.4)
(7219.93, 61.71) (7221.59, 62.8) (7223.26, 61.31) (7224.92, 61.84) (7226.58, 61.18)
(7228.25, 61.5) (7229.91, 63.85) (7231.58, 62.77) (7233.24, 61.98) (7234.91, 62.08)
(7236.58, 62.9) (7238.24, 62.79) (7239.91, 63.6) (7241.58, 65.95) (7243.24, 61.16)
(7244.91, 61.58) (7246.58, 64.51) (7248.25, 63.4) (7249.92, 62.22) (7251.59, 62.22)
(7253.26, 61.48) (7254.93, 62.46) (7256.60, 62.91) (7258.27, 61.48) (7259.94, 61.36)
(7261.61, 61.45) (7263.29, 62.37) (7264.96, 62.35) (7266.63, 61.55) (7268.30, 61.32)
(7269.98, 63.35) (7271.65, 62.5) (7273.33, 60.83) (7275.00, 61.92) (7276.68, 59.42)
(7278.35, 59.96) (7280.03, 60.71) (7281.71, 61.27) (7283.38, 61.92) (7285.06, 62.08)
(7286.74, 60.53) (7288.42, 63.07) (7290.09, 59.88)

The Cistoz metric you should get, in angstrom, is 6989.29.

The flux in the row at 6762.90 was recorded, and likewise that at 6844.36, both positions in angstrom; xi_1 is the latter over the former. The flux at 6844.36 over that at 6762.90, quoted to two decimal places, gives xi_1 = 0.96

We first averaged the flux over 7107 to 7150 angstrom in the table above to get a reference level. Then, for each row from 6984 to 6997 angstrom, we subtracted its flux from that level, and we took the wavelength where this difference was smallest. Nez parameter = 6984.46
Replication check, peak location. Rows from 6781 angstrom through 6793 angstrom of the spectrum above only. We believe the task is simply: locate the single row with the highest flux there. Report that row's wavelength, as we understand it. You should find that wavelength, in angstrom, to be 6784.74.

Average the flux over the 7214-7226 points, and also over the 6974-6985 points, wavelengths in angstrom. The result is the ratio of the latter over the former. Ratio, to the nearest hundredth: 1.06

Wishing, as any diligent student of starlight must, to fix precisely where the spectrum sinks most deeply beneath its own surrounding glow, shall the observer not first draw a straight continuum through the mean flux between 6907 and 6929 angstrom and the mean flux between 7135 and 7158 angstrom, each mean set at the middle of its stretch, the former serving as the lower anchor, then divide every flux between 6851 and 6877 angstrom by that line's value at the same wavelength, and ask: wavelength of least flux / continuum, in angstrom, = 6861.72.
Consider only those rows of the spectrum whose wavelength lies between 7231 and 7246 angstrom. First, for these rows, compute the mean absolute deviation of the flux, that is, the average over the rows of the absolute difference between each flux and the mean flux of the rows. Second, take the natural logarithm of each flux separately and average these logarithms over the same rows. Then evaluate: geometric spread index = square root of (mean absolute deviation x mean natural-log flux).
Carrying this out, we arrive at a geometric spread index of 1.97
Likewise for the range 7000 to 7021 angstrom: 1.97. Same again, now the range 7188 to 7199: 1.81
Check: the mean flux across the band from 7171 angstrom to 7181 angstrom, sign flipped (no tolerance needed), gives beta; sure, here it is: -62.9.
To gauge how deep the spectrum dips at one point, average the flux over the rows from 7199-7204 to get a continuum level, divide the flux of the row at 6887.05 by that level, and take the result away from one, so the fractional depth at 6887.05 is -0.10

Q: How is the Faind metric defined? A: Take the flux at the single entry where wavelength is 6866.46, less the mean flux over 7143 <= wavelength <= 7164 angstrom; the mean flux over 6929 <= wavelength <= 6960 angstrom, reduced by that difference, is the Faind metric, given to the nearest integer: 63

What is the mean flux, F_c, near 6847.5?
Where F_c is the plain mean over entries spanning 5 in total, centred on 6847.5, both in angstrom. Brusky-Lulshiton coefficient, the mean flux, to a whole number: 67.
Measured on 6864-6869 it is 67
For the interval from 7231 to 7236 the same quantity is 62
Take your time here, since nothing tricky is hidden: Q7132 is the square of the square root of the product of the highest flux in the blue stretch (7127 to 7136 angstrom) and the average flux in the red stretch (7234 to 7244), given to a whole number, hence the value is 4076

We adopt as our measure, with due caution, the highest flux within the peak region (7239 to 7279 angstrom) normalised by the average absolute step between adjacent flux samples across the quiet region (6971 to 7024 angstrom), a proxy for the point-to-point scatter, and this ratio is 47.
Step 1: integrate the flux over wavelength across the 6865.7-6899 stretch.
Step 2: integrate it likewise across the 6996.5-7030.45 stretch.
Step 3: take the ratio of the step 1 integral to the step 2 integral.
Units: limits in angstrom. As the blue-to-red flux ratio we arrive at 1.008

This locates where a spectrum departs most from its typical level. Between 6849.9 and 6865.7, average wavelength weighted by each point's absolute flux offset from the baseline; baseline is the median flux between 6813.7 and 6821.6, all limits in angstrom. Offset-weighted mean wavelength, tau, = 6857.3 angstrom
